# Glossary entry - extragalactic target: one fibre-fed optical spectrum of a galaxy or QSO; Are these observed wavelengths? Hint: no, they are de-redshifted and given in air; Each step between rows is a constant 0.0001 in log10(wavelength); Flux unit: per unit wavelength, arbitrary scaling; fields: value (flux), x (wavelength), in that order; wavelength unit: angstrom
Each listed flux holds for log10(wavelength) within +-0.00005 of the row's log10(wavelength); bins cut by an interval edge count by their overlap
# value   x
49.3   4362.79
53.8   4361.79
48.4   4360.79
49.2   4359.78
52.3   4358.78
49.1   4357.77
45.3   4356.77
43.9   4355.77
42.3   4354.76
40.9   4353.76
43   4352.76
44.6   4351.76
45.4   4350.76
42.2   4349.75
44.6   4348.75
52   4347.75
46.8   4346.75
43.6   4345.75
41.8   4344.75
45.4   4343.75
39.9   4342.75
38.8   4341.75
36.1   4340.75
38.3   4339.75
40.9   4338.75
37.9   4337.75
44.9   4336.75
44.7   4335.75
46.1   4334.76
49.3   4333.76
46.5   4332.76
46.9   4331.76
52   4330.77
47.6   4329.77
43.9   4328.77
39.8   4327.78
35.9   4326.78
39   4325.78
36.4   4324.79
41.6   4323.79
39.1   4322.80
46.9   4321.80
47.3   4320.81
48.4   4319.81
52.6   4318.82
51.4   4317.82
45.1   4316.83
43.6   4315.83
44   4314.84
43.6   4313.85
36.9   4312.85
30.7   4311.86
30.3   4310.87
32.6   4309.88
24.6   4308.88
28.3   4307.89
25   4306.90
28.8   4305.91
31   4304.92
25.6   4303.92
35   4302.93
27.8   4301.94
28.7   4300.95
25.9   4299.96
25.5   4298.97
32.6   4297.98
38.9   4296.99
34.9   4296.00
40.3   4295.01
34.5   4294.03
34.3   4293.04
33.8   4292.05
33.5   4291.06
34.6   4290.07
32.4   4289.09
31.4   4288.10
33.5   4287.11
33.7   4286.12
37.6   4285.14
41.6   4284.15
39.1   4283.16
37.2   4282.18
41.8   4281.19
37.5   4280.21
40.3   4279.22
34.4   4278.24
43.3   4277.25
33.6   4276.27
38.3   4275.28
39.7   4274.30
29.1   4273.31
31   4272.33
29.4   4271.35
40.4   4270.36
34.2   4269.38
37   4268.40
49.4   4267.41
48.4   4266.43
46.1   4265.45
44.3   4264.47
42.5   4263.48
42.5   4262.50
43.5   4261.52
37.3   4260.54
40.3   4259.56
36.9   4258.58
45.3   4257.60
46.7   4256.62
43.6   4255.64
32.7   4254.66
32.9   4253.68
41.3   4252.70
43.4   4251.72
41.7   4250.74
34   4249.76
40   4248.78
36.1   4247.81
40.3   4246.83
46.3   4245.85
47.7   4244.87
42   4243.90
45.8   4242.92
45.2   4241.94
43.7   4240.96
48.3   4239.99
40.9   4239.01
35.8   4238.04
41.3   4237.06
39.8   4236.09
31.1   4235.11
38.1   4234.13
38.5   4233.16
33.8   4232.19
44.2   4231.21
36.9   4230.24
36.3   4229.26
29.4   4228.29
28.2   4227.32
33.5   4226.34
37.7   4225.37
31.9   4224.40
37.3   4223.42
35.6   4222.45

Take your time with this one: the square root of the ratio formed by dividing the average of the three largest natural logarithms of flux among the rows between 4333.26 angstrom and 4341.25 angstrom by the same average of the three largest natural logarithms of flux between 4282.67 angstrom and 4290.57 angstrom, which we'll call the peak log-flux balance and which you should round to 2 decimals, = 1.02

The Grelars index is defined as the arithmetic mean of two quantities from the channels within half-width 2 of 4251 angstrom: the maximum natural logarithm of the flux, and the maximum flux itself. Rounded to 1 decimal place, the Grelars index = 23.6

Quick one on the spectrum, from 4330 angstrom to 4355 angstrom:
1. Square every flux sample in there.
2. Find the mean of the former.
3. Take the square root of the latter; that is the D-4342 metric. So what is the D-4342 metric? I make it 44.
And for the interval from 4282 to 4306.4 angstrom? 34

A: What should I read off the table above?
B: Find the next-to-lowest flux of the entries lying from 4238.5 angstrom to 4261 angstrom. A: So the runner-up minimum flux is 32.9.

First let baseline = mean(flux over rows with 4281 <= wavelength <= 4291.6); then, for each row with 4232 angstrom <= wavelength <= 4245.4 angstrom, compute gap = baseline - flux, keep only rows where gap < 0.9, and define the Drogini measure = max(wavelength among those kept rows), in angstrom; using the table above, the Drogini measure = 4244.87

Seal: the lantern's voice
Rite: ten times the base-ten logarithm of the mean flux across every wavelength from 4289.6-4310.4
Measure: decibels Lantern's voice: 14.9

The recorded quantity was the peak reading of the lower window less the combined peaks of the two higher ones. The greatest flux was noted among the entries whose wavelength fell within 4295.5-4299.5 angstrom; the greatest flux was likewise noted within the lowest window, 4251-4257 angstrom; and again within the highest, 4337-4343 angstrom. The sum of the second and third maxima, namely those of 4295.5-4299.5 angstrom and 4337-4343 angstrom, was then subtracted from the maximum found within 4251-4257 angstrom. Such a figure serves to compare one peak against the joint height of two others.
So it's -33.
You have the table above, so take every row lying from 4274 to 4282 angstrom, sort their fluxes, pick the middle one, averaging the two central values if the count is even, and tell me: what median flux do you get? 39.0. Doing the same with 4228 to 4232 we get 36.6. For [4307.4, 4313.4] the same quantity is 30.5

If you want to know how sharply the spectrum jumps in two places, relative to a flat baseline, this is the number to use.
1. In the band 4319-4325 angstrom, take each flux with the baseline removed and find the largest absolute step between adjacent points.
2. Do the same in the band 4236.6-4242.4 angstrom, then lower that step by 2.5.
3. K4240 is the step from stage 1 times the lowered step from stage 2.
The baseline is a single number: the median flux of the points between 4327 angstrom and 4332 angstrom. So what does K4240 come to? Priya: 38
